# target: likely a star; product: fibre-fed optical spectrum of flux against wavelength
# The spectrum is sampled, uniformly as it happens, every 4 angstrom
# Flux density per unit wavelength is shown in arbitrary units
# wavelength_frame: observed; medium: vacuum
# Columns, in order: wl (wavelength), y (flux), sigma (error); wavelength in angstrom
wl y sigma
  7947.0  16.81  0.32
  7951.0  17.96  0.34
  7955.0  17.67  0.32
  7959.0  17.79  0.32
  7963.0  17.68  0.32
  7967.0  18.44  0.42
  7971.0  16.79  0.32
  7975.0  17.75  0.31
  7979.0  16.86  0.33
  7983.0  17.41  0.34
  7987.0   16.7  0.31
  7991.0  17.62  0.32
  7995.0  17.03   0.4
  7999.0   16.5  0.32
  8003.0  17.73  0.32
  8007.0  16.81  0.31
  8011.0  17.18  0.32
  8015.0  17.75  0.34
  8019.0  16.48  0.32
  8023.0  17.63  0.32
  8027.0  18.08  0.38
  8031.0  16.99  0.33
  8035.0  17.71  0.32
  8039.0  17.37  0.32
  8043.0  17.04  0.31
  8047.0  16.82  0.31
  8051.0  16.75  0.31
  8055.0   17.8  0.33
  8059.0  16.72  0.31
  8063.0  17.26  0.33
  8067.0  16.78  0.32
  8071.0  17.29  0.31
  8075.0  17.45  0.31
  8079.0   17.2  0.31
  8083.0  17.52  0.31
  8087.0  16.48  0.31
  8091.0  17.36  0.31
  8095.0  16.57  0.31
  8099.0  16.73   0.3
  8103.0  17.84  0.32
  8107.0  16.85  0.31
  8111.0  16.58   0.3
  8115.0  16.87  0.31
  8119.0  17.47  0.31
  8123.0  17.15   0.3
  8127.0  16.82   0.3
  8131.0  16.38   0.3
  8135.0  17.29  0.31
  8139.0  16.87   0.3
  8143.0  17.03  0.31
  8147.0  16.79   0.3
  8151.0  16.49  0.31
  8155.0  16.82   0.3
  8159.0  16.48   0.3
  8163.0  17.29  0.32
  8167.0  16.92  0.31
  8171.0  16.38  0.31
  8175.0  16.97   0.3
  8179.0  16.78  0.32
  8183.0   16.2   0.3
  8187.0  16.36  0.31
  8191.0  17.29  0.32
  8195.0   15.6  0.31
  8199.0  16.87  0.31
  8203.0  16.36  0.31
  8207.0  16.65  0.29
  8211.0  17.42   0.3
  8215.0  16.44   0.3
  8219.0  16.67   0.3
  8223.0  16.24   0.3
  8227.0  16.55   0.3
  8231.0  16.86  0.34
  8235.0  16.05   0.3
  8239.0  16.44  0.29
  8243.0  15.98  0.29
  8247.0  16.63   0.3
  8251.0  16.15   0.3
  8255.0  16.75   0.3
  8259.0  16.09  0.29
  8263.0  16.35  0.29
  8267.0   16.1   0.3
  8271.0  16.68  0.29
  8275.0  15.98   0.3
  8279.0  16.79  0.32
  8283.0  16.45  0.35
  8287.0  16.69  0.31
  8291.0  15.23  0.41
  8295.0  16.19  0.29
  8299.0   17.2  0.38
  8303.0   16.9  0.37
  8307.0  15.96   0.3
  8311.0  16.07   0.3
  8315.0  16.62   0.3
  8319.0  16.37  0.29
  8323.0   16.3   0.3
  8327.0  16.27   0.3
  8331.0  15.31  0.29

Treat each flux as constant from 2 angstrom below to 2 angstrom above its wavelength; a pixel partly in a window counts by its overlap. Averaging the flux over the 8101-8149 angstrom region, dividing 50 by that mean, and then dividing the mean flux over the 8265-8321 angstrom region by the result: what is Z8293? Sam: 5.57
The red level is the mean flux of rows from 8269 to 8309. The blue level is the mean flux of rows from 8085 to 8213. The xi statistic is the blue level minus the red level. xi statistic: 0.4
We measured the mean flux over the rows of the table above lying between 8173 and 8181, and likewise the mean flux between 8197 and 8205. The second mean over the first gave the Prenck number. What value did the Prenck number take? 0.98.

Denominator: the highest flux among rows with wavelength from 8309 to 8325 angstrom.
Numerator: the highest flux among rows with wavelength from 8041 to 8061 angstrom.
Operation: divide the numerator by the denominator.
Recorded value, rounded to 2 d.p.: 1.07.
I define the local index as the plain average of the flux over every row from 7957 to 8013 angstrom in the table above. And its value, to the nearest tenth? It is 17.3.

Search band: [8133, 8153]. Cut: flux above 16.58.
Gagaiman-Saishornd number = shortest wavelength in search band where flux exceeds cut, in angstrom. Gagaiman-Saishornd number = 8135.0 angstrom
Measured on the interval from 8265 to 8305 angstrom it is 8271.0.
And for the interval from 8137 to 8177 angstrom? 8139.0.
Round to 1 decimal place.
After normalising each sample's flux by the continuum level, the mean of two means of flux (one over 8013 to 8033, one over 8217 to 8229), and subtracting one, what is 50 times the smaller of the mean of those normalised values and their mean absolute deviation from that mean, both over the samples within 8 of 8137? -0.1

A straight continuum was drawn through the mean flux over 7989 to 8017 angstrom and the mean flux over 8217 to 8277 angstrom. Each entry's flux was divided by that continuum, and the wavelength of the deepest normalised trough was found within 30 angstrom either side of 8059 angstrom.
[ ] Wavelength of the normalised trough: 8087.0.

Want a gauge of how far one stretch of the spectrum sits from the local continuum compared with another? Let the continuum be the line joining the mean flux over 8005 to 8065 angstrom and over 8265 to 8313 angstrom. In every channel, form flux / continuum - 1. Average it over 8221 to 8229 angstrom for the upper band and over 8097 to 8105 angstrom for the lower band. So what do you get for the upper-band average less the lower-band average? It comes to -0.028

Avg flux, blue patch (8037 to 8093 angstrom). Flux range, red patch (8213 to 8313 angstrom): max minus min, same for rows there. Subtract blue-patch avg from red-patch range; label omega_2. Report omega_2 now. -15.16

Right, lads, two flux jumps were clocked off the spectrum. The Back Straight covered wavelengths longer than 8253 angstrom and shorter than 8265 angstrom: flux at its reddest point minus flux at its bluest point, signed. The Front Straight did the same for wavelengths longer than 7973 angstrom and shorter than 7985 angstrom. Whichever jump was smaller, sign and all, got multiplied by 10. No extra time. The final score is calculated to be -4.0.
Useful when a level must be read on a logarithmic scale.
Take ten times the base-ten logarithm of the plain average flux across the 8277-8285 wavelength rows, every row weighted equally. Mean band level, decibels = 12.2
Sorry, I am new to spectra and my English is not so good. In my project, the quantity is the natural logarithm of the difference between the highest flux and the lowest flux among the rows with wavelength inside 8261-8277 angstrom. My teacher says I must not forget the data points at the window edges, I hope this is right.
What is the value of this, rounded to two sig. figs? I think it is -0.36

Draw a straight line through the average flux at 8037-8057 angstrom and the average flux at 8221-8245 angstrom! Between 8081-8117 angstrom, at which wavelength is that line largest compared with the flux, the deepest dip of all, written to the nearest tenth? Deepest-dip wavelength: 8087.0 angstrom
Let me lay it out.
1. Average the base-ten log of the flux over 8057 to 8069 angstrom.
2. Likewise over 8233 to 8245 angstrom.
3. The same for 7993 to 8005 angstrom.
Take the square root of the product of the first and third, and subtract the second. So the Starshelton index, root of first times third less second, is 0.0221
